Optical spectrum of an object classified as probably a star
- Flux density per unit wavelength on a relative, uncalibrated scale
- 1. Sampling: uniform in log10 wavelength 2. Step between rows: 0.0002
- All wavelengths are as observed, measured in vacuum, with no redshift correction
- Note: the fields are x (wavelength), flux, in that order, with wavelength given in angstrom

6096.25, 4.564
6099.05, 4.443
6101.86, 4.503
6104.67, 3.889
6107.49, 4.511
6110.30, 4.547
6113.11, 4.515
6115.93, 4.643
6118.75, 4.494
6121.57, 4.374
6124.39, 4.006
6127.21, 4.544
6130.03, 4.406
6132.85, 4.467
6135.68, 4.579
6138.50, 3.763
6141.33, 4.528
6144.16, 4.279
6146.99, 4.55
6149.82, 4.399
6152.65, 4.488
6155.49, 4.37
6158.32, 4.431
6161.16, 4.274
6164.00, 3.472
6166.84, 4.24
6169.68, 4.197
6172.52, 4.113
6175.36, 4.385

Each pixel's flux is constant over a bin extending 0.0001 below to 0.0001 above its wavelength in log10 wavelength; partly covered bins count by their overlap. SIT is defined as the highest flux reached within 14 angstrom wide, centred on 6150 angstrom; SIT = 4.55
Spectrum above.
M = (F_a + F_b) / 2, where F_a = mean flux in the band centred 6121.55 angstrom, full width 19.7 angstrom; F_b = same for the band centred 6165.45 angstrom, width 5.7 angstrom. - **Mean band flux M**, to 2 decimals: 4.14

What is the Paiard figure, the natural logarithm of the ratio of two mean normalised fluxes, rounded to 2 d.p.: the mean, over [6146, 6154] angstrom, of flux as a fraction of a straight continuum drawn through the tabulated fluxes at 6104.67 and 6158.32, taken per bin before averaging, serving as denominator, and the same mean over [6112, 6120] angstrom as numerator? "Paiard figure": 0.10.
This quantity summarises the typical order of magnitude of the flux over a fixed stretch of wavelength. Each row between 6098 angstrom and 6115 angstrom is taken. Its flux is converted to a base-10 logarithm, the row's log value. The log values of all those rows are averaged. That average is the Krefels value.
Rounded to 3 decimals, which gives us 0.643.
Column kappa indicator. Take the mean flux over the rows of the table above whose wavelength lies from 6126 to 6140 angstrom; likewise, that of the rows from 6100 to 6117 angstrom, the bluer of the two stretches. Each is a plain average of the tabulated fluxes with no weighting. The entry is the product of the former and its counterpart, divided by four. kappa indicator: 4.82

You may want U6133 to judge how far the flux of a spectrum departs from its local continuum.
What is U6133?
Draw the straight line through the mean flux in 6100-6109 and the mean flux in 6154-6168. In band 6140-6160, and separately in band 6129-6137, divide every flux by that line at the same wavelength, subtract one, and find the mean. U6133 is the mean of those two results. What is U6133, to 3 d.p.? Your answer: 0.060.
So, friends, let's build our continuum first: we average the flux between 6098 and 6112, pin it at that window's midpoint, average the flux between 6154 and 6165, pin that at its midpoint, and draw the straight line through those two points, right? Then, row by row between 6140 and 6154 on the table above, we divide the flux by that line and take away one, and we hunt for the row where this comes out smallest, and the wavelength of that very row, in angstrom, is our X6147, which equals 6144.16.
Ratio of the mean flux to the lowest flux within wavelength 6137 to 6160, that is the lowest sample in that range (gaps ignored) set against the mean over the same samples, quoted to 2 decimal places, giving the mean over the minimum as 1.16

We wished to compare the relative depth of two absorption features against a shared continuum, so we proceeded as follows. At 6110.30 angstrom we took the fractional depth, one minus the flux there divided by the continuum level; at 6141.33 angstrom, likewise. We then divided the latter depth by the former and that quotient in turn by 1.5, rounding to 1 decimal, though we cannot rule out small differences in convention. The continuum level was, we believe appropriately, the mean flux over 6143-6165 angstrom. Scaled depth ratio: 0.6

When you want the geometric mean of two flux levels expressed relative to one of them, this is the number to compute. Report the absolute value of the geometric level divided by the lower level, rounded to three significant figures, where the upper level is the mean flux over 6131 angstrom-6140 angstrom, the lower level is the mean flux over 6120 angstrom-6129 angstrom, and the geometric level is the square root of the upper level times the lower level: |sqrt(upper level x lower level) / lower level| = 0.996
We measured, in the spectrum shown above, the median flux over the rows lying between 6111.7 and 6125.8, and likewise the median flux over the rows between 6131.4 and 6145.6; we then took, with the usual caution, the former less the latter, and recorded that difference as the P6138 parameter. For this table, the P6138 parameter 0.03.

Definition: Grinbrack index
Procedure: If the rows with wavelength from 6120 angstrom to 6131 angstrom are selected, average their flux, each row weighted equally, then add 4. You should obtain 8.33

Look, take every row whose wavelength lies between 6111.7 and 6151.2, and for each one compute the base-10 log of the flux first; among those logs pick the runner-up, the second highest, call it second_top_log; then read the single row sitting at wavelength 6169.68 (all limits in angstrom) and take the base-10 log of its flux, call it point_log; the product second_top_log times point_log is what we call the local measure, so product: 0.412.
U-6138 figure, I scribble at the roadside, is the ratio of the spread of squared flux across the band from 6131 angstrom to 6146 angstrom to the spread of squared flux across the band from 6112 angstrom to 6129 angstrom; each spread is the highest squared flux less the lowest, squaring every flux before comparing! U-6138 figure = 1.24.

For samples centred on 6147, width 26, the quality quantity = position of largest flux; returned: 6135.68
